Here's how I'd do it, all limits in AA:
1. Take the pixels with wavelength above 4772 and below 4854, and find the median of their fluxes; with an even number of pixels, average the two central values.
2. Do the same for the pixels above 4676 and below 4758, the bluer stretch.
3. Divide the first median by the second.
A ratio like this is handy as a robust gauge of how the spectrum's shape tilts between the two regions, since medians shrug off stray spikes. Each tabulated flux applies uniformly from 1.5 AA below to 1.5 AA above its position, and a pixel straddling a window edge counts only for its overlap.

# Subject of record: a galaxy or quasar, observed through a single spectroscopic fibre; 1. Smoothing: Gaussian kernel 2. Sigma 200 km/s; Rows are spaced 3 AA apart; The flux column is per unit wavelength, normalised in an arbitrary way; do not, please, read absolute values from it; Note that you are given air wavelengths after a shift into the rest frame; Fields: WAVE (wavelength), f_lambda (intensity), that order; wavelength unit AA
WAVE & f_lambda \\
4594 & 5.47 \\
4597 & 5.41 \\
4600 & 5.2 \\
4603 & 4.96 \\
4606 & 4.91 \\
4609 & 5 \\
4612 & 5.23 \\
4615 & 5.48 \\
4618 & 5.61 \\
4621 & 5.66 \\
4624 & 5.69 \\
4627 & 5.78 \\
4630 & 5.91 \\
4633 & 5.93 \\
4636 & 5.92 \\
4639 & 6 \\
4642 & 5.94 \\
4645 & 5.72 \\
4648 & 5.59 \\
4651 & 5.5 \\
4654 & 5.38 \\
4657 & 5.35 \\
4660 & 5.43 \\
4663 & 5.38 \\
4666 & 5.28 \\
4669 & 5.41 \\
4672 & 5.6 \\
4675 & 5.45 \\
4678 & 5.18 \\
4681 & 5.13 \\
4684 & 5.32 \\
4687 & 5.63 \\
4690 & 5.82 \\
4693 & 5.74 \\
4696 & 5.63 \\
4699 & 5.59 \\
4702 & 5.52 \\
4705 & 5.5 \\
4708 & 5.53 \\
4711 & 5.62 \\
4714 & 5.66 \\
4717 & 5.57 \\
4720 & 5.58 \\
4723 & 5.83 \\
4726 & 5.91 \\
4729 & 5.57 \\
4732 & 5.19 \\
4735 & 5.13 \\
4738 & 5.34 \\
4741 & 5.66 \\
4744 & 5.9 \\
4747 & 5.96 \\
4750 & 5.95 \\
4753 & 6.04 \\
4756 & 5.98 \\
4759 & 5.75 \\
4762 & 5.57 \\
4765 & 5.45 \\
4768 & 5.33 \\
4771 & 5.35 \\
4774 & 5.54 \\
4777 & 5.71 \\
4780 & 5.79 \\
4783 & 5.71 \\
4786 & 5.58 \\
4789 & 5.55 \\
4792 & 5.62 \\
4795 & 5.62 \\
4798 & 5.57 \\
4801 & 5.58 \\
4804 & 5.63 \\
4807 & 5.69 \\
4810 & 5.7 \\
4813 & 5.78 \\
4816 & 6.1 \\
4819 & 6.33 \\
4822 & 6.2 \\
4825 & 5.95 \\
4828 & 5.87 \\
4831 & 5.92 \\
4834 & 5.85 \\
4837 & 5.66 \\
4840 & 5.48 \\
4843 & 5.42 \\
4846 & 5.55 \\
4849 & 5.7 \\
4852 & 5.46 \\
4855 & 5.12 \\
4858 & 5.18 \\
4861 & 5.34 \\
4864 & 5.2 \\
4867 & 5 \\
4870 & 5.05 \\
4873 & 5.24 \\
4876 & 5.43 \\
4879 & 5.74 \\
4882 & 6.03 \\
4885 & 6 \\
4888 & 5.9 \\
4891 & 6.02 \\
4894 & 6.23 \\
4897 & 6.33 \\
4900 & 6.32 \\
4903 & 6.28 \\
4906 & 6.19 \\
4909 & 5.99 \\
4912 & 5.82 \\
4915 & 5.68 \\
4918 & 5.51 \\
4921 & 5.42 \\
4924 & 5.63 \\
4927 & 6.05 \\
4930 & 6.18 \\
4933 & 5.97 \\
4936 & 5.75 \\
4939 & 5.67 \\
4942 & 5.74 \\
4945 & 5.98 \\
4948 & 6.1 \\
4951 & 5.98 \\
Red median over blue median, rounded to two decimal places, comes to 1.01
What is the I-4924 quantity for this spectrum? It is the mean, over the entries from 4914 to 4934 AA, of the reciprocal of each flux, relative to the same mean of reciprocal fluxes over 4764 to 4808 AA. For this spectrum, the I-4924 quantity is 0.97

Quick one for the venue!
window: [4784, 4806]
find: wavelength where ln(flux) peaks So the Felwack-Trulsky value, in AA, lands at 4804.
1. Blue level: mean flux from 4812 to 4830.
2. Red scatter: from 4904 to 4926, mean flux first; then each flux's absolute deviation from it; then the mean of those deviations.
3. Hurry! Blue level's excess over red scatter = 5.8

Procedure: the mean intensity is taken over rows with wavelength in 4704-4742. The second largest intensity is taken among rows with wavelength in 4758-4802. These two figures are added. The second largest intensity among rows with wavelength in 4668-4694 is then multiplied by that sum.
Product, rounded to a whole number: 65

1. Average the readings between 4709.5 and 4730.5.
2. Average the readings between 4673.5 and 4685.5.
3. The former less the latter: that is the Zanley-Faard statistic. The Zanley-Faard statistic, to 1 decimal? 0.4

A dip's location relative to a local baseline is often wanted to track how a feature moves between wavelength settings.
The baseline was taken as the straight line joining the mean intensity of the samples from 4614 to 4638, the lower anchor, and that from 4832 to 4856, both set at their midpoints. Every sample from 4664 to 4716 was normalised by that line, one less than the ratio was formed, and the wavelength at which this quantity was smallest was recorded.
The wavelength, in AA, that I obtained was 4681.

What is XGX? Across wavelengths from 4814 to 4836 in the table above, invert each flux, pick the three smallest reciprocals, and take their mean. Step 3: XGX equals 0.161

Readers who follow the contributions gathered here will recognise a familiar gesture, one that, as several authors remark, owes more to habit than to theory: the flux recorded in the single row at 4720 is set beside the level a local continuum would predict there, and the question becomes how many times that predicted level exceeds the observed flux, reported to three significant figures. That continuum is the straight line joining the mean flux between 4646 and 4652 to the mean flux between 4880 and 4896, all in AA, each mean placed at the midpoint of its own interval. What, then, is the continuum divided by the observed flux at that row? 1.02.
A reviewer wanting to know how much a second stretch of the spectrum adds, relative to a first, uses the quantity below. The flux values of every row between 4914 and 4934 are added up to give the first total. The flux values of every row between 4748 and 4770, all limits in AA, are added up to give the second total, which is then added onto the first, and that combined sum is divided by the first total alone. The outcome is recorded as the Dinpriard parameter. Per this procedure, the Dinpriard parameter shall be 1.99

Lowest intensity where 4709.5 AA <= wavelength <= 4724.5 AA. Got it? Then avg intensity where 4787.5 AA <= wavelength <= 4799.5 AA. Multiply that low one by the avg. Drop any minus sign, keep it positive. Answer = 31.1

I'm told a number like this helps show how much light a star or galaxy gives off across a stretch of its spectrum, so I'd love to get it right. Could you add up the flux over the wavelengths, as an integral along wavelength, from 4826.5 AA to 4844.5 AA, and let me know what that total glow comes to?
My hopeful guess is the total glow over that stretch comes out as 103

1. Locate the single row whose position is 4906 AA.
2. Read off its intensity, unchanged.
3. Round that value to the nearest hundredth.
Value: 6.19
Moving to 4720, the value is 5.58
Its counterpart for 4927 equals 6.05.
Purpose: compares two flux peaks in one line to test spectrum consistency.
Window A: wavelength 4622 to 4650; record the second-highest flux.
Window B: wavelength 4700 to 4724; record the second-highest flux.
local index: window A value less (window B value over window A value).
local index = 5.0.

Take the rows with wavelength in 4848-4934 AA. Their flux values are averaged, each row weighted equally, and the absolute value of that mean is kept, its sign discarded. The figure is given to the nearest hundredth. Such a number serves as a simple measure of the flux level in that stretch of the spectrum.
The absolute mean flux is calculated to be 5.72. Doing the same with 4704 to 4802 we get 5.63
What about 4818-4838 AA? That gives 5.97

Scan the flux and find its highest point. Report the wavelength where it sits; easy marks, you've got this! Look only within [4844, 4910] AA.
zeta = 4897 AA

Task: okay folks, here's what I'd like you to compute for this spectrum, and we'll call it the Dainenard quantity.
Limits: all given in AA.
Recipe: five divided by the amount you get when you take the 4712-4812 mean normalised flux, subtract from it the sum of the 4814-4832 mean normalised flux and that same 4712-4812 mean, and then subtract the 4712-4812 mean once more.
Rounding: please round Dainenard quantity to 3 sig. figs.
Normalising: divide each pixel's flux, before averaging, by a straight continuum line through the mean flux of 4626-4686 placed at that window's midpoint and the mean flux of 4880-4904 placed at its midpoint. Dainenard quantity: -2.52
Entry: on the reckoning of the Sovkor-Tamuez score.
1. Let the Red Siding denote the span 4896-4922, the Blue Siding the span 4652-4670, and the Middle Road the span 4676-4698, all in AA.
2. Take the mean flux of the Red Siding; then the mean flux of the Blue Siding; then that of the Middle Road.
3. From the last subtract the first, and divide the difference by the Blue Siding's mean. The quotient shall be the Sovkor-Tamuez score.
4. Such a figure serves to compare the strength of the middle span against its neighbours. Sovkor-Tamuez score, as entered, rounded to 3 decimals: -0.085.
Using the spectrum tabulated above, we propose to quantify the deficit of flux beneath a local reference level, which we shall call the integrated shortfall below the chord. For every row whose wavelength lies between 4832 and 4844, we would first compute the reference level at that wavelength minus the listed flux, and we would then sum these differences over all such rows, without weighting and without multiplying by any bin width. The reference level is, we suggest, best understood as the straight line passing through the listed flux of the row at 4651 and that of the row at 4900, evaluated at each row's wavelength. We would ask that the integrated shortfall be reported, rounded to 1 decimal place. 2.1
